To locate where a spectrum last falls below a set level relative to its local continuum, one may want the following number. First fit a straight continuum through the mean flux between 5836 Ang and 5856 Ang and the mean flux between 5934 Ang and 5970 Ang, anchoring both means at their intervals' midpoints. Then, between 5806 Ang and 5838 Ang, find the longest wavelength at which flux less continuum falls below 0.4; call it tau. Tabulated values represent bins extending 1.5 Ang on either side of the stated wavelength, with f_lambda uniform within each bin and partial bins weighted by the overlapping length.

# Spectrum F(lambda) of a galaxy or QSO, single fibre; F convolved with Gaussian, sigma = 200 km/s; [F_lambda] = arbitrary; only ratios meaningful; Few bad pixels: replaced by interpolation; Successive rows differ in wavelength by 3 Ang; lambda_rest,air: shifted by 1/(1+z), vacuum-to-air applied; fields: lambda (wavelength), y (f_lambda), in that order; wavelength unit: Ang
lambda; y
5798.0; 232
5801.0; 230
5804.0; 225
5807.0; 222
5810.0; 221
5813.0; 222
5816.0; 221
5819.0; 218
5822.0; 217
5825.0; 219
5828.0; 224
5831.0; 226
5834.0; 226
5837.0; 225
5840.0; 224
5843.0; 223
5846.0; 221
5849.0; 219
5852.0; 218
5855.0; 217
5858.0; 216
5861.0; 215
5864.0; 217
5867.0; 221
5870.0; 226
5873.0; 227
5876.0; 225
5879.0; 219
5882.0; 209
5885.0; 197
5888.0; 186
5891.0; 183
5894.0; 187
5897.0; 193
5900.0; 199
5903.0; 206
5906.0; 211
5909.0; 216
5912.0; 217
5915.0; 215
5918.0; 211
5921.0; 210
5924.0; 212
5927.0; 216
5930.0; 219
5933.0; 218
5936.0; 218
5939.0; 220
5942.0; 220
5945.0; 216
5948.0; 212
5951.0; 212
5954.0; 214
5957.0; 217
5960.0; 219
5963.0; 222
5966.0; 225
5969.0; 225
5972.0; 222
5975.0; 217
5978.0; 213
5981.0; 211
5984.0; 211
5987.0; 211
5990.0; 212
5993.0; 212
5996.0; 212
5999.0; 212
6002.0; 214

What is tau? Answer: 5825.0 Ang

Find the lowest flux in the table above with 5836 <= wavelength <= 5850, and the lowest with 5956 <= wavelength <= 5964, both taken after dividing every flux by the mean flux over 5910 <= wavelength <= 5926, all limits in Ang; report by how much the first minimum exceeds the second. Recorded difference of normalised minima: 0.01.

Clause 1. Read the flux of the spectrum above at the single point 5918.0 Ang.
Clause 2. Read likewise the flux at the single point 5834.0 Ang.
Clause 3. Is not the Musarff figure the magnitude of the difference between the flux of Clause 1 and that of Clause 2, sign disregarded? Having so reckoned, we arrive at 15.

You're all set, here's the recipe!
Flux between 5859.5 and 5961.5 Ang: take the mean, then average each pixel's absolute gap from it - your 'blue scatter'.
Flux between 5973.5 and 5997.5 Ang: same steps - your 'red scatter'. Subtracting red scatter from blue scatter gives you 6.8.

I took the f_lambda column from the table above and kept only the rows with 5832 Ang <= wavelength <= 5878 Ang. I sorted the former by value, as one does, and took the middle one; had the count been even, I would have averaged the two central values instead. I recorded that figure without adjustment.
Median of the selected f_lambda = 221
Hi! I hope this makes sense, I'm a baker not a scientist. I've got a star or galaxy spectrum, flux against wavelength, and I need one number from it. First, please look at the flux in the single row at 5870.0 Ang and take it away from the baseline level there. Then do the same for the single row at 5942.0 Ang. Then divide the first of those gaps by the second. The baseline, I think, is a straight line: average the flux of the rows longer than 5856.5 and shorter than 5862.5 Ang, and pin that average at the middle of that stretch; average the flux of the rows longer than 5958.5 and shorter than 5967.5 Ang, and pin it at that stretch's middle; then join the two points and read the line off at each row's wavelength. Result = -14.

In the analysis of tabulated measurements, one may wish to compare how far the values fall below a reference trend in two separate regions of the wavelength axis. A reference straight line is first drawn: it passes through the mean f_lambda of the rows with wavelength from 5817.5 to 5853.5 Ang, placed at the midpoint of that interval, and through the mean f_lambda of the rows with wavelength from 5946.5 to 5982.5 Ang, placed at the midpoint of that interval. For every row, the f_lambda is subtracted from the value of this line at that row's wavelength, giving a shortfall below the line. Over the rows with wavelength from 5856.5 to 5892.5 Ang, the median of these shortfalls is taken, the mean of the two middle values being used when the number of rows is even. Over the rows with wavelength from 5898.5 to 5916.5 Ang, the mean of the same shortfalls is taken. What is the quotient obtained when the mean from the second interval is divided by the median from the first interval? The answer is 2.0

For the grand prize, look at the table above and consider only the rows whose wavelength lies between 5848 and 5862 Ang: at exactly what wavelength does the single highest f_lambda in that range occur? 5849.0 Ang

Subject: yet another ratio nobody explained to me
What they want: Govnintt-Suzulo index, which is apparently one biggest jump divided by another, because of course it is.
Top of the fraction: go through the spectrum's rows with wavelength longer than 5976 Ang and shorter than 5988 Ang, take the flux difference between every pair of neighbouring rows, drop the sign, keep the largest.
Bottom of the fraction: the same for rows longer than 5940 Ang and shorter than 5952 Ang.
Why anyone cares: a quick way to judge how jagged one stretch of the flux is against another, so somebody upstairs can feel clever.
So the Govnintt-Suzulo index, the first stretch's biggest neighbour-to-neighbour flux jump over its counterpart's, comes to 0.50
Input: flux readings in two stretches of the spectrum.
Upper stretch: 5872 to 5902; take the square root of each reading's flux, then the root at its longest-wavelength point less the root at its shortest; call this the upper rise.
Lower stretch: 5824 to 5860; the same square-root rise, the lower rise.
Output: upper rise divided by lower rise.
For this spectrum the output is 9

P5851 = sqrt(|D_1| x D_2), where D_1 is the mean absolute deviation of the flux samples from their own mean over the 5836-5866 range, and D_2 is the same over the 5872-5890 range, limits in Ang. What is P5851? 6.3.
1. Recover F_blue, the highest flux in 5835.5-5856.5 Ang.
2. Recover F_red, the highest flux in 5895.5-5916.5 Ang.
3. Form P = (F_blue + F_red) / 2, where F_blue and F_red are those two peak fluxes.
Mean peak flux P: 221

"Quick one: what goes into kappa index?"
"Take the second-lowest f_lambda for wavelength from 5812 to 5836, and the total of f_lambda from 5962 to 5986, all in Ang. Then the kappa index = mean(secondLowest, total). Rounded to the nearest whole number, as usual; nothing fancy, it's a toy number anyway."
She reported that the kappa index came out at 982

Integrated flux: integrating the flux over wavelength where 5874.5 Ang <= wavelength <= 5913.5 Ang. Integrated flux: 7944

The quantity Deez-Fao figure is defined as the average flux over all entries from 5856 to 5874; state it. 220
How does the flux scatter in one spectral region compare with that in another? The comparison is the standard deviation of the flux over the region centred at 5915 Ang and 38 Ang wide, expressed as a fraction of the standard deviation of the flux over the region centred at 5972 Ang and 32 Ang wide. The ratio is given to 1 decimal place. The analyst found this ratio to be 1.4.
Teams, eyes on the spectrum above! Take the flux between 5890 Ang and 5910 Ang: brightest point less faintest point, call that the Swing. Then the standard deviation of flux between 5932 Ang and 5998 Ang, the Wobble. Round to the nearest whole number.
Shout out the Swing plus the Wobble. 38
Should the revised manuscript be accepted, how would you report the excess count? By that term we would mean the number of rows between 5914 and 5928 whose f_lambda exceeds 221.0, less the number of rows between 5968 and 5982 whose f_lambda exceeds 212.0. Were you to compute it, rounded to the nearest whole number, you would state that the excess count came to -4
